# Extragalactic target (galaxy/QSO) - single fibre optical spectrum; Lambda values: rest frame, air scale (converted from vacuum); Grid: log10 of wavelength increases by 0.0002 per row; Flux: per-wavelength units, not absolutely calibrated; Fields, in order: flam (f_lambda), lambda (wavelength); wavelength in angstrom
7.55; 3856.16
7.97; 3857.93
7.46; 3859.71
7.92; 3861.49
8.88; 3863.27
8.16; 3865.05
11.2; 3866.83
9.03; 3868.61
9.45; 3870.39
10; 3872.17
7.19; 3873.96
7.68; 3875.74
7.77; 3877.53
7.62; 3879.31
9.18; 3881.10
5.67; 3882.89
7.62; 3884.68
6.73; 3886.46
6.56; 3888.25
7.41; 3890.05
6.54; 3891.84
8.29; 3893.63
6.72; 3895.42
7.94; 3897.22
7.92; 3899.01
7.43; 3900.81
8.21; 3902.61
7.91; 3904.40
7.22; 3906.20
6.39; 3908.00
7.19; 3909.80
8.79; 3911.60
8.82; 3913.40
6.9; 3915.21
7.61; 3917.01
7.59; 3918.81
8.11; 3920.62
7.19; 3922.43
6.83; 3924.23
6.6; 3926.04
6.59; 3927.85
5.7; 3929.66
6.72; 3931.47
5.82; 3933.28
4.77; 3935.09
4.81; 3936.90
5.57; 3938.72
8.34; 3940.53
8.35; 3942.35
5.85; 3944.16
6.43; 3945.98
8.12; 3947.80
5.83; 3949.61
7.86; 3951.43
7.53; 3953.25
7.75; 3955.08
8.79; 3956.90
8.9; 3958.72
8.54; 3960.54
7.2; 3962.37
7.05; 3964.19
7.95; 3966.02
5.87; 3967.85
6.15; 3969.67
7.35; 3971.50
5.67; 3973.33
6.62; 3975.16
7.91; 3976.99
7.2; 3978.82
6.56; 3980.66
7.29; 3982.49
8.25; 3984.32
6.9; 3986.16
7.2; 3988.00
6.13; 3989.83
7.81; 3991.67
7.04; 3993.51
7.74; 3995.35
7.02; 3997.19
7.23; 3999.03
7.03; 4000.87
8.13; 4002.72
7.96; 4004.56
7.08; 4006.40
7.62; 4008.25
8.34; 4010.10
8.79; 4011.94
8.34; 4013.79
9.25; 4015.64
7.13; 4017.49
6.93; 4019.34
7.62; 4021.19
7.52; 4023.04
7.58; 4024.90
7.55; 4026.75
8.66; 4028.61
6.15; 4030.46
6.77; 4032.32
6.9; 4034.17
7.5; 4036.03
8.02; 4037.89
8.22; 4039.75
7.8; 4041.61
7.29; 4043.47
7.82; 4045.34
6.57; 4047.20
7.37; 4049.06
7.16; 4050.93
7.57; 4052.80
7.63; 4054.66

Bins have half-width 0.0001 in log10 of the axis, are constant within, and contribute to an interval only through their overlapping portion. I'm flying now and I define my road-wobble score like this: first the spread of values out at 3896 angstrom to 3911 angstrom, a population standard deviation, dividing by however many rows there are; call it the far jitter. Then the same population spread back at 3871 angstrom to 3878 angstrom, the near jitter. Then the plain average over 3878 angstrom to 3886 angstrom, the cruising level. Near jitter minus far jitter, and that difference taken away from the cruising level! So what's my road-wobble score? 7.0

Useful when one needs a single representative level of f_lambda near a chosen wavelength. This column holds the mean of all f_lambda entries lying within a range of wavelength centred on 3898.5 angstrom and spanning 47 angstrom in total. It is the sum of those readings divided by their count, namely 7.53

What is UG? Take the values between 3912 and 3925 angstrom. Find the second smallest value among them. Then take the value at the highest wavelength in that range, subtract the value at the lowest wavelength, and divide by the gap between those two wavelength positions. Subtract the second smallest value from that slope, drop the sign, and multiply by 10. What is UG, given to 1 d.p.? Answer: 70.8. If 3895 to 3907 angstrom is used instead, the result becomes 71.7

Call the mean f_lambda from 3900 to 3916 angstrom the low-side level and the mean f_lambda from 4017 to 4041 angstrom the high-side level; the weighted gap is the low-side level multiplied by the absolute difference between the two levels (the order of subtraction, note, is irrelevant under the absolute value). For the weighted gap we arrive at 1.7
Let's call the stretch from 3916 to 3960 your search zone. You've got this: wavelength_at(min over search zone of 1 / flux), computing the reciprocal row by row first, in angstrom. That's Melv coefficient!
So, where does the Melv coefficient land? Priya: 3958.72 angstrom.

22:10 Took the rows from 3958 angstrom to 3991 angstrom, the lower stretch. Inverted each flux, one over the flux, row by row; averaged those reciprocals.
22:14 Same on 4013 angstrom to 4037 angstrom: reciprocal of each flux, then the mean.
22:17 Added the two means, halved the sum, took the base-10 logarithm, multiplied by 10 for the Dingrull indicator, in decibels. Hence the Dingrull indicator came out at -8.60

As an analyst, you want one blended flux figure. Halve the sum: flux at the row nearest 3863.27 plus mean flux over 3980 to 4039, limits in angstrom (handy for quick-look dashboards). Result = 8.2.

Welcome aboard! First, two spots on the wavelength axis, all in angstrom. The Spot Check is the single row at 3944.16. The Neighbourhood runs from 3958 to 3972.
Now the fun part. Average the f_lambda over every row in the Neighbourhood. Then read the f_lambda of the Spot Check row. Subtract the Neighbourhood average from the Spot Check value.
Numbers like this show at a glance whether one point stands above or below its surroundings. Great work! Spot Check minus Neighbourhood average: -1.5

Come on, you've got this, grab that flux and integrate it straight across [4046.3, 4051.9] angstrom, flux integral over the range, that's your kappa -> 39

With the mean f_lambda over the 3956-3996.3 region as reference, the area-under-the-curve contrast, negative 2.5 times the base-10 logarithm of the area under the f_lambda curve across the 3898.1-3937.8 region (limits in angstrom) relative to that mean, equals -3.96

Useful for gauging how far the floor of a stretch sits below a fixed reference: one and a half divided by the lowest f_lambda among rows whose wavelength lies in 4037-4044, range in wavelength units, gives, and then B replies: 0.206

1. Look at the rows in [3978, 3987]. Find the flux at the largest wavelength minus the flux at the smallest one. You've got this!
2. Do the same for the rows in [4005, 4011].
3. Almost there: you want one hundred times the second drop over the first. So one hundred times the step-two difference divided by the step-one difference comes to -420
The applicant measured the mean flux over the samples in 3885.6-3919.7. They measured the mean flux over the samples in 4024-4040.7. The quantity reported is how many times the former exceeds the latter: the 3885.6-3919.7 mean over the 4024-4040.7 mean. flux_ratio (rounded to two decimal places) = 1.00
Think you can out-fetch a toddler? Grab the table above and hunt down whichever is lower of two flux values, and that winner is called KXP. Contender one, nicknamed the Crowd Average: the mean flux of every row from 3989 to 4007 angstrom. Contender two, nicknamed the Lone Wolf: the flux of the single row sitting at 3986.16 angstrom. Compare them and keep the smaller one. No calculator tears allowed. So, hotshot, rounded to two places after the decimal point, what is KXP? 6.90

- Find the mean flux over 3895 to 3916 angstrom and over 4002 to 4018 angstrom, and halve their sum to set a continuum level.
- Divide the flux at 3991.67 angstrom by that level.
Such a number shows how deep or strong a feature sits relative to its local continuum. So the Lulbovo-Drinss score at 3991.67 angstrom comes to 1.0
